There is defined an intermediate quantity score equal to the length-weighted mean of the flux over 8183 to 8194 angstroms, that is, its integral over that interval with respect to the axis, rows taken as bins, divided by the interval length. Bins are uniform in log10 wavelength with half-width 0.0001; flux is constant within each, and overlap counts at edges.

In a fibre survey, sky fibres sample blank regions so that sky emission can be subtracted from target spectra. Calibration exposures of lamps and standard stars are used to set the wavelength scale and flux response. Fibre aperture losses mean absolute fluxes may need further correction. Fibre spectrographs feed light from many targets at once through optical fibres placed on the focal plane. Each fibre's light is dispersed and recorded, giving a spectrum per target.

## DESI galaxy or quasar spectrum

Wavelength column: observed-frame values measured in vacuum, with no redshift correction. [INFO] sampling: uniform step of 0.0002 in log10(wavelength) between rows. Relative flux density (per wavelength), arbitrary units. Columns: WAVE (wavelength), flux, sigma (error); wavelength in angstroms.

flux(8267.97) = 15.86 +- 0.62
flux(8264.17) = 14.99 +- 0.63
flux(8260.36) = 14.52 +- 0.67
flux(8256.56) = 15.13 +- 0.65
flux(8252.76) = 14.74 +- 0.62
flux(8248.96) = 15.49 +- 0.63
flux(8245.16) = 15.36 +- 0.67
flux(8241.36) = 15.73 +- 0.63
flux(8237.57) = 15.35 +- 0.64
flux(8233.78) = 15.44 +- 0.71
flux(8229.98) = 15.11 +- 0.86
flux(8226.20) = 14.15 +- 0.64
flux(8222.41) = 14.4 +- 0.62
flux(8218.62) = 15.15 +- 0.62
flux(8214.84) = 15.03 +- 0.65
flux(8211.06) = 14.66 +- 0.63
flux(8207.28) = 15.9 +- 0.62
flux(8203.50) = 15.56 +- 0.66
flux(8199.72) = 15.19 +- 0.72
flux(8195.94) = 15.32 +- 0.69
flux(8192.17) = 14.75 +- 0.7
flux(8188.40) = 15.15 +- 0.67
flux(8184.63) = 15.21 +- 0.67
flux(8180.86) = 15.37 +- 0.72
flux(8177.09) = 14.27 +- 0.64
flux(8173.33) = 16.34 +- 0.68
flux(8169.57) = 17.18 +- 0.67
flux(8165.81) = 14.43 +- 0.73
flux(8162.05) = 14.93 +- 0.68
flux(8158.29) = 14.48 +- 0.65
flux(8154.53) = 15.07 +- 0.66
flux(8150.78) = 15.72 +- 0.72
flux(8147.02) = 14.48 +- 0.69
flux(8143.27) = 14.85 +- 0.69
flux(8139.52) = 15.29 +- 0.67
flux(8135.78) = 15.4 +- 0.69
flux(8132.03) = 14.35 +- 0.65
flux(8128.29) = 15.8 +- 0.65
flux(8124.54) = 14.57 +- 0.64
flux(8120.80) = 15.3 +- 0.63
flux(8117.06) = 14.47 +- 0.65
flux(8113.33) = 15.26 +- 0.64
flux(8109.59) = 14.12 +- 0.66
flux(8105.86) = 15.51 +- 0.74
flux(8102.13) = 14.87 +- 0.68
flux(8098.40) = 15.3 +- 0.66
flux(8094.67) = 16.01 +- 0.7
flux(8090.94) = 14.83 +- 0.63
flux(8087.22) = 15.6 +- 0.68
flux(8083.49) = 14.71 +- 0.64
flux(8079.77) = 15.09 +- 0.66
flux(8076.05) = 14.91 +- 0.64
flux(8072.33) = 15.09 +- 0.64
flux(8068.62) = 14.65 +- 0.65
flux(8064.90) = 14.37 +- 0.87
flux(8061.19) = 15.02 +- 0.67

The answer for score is 15.0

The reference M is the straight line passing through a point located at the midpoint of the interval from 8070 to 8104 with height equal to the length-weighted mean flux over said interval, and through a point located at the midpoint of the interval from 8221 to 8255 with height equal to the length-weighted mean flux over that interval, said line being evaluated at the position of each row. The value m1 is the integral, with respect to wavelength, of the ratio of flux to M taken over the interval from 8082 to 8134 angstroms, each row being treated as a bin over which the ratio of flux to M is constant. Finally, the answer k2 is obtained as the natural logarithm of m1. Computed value 3.95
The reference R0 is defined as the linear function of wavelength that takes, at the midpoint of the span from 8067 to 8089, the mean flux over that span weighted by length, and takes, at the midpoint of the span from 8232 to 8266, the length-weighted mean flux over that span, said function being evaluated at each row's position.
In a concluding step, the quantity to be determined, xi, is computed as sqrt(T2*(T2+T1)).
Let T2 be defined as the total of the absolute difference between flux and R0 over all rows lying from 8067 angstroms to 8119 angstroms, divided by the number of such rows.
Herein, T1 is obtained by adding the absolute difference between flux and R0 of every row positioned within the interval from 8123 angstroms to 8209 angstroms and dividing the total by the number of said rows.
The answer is 0.58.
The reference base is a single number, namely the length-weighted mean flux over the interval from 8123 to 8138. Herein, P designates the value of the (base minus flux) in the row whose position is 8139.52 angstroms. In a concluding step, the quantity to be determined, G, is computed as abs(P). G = 0.24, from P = -0.24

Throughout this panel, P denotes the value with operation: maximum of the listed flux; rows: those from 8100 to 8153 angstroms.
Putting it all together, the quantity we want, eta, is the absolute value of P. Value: 15.8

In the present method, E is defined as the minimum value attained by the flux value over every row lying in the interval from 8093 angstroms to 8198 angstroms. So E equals 14.12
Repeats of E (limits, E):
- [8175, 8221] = 14.27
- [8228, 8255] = 14.74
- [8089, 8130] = 14.12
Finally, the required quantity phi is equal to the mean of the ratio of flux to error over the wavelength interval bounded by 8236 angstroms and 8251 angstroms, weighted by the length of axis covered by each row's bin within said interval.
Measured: 24.1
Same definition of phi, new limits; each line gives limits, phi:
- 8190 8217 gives 22.9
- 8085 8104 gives 22.9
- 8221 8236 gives 21.2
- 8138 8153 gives 21.8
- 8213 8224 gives 23.6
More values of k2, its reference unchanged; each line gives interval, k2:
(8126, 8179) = 3.97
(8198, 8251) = 3.98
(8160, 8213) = 3.98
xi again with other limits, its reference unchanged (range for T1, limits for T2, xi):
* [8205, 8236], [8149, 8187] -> 0.85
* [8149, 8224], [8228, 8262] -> 0.49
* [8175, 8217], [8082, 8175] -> 0.69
